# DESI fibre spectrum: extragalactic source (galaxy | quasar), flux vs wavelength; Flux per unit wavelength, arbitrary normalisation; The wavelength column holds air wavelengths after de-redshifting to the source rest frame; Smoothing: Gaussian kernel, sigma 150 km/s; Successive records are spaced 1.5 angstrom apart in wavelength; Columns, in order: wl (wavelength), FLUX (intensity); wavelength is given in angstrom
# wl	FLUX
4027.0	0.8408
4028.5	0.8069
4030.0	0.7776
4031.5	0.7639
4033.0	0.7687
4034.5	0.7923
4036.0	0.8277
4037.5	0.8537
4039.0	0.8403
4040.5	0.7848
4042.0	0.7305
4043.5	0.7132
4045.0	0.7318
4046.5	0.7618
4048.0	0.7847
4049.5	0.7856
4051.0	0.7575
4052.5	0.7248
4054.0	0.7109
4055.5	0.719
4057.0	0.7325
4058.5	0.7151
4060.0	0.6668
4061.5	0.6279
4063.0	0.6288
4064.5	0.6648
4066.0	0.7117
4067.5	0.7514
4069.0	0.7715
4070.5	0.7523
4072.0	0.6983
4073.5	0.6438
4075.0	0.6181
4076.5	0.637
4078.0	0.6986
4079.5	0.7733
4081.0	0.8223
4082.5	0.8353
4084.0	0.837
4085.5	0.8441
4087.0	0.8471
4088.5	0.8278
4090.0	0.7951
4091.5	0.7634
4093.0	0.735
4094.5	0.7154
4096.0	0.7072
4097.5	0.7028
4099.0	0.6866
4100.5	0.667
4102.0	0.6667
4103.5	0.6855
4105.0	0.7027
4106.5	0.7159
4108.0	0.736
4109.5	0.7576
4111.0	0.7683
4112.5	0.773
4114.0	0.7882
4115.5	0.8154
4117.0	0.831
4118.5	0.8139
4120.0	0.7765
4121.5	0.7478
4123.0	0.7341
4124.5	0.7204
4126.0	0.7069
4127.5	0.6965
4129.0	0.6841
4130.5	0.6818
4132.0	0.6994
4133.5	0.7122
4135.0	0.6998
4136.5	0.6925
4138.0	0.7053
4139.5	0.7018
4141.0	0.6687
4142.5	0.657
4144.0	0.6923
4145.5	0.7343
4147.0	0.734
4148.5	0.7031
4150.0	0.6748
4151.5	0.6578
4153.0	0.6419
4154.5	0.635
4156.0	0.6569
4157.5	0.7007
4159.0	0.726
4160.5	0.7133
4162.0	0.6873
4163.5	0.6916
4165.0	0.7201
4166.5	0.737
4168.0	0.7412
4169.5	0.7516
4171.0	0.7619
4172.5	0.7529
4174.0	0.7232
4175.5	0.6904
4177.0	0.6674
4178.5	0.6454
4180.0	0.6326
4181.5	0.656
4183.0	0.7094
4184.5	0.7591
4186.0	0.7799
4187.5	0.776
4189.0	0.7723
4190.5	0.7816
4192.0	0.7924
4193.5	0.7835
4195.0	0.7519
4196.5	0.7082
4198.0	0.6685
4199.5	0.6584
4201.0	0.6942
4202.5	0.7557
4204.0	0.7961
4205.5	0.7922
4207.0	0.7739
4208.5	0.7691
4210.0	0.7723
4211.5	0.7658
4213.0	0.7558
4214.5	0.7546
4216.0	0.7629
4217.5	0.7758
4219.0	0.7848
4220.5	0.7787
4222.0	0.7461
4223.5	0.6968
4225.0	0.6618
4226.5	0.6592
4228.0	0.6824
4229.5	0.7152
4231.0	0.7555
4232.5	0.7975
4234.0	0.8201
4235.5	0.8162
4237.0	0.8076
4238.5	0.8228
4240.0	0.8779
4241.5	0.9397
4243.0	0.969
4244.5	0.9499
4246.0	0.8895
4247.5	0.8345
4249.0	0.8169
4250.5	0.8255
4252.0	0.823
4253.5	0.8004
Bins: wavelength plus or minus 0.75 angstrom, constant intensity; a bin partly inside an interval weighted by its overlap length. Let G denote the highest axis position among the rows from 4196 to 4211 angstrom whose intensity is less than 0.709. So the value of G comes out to 4201.0 angstrom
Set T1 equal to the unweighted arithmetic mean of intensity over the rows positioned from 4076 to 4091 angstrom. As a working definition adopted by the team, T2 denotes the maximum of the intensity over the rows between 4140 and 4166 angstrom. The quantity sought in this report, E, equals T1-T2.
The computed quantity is 0.06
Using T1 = 0.79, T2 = 0.7343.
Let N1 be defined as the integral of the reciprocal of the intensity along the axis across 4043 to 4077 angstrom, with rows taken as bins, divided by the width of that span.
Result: 1.42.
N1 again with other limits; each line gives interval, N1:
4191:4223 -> 1.33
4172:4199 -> 1.39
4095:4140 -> 1.38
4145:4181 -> 1.44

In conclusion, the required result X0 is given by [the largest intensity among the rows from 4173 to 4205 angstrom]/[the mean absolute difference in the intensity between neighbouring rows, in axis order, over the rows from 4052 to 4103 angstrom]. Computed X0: 31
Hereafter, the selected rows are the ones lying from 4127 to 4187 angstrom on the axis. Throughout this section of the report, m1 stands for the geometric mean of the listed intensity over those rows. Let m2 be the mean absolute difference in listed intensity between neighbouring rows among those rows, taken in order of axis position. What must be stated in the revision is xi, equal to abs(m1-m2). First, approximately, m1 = 0.698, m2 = 0.020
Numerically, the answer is 0.678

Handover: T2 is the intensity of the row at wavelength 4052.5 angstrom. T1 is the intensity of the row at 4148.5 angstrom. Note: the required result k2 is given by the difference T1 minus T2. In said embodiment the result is -0.02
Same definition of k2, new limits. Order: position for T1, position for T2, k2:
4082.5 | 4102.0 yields 0.17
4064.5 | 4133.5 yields -0.05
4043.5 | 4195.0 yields -0.04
